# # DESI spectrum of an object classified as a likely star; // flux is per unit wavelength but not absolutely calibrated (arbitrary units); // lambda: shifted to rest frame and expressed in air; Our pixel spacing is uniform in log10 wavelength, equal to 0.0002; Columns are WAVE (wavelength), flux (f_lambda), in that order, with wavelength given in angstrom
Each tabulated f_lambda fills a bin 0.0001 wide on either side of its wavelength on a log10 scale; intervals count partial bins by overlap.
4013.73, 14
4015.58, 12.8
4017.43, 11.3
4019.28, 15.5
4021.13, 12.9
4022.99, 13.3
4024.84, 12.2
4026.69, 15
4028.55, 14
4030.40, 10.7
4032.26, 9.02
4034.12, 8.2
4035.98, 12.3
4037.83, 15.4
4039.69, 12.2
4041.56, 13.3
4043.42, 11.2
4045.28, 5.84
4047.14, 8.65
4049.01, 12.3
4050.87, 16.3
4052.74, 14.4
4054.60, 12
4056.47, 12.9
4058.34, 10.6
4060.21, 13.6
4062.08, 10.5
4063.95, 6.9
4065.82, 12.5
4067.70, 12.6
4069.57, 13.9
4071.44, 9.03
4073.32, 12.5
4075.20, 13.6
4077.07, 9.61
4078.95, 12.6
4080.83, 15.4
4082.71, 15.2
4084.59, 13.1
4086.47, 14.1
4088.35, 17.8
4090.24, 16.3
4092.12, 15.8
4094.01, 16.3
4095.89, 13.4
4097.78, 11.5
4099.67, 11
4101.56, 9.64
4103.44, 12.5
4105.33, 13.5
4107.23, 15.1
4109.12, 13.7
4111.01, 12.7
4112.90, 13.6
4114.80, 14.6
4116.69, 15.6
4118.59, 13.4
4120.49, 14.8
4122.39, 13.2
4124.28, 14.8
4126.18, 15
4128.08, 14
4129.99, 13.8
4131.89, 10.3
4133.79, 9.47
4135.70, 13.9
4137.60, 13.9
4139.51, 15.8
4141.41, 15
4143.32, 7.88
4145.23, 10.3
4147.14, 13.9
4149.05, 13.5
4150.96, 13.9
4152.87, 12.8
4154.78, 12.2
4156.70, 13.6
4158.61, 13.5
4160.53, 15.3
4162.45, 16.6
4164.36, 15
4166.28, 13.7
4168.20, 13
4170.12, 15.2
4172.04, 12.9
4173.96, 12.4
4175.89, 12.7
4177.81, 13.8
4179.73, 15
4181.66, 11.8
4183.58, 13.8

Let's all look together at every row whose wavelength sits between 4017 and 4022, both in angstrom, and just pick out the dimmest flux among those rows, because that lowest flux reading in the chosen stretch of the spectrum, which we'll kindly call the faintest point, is 11.3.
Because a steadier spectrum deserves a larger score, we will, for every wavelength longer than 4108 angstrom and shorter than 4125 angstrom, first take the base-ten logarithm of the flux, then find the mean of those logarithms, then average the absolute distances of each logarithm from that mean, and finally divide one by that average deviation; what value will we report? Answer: 40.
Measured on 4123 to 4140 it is 18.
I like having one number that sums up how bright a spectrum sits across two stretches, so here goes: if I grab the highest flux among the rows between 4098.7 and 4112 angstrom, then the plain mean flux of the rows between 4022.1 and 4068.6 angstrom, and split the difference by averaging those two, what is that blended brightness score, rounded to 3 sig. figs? 13.5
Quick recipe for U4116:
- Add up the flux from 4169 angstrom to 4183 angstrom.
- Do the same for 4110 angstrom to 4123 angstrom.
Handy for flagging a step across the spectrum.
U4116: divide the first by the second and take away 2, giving -1.04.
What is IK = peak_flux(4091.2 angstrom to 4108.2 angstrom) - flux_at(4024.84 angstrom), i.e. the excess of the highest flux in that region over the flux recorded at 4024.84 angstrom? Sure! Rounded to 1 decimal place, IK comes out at 4.1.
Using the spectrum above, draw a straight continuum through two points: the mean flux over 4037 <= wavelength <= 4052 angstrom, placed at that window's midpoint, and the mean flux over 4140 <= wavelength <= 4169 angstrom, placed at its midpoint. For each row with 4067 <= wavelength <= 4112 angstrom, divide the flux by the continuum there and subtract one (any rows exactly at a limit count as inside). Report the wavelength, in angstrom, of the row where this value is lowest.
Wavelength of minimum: 4071.44 angstrom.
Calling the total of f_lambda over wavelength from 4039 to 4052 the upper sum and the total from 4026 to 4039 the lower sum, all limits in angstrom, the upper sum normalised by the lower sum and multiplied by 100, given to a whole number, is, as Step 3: 94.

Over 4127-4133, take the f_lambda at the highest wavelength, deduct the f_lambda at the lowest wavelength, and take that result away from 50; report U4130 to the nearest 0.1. 53.7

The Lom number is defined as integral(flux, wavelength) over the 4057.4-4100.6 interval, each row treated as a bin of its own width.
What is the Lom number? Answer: 560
